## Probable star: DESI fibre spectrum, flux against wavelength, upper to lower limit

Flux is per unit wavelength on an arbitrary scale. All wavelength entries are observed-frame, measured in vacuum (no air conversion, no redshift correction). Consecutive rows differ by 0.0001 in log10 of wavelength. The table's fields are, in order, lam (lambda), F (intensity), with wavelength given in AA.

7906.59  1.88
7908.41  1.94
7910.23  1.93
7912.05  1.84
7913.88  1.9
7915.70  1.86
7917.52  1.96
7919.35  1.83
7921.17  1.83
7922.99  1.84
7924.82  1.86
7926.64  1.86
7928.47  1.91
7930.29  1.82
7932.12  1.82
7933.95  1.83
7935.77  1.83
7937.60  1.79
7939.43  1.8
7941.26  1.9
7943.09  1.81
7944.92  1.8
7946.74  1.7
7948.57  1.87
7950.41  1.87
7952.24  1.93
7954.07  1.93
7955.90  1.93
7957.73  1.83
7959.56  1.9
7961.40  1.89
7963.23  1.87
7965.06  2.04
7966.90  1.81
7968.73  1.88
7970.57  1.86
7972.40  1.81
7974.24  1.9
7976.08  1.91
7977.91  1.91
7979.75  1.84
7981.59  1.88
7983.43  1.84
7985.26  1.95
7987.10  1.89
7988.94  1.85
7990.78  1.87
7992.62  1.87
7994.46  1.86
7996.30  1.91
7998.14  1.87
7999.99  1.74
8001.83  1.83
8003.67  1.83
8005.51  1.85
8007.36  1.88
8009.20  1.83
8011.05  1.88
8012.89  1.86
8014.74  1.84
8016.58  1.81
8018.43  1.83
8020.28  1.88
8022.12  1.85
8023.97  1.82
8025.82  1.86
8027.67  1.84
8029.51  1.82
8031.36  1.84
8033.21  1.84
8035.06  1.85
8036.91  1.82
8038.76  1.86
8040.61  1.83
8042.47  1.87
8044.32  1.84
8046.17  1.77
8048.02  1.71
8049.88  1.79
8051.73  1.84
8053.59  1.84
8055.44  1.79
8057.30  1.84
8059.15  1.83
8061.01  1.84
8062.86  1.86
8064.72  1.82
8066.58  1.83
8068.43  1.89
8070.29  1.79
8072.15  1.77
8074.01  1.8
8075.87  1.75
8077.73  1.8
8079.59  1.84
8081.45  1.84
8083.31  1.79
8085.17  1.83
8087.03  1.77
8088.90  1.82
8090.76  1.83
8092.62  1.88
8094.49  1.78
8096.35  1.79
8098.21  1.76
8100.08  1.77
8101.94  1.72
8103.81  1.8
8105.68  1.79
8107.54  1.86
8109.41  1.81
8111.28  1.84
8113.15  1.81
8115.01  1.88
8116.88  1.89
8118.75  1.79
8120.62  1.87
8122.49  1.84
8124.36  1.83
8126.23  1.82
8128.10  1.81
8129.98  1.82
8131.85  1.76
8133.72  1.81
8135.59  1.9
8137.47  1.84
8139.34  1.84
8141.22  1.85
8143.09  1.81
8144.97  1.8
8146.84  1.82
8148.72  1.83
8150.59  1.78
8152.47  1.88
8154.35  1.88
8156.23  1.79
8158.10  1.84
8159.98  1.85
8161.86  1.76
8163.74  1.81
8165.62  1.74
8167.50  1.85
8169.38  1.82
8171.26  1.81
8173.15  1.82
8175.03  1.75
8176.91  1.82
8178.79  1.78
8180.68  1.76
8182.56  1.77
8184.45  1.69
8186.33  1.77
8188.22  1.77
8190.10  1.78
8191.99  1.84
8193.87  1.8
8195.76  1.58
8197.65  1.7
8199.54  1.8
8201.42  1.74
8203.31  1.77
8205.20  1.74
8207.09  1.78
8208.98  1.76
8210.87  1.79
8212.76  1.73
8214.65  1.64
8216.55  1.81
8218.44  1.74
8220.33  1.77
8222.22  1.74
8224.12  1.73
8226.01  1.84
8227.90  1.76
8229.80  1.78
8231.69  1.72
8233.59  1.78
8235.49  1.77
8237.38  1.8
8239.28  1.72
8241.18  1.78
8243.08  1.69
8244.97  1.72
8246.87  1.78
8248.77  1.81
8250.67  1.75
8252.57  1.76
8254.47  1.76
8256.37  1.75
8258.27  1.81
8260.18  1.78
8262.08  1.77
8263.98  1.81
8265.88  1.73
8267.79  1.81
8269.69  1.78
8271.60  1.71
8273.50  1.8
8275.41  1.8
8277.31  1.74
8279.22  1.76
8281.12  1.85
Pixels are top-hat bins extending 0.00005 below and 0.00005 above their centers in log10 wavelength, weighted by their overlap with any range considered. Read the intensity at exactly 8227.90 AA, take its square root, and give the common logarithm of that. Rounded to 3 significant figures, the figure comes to 0.123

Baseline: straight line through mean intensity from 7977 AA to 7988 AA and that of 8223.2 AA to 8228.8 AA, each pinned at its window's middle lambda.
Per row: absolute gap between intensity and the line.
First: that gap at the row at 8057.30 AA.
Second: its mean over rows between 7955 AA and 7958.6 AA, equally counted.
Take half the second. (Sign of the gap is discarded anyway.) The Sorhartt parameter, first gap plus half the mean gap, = 0.037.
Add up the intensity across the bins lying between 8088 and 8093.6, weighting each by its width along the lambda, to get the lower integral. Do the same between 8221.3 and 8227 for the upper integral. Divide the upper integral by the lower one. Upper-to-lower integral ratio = 0.98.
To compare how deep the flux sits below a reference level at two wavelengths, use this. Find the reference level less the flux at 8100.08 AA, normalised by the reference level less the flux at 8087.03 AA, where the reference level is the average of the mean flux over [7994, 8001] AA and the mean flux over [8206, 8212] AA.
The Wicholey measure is 1.00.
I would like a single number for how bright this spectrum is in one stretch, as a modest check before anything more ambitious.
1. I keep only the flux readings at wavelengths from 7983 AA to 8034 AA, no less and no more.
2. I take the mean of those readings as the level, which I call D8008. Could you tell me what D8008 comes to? 1.85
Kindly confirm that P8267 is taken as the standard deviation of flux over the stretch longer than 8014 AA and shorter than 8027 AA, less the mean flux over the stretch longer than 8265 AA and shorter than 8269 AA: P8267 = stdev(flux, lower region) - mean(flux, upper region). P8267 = -1.75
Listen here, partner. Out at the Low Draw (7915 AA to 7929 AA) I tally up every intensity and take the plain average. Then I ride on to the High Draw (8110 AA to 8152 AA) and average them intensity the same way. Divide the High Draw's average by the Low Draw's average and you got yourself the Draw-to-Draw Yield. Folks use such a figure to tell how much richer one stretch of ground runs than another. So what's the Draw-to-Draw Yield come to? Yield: 0.98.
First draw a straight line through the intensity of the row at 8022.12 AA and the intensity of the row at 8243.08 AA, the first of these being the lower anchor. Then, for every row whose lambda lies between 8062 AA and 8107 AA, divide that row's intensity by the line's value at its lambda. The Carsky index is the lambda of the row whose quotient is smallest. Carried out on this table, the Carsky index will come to 8101.94 AA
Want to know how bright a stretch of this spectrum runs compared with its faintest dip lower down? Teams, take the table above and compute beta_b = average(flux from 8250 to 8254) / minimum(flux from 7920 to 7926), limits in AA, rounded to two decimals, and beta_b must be 0.96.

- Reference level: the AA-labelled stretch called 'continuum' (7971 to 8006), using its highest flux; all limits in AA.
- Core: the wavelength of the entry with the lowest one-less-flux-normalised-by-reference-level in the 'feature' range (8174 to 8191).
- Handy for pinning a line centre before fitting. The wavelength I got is 8176.91 AA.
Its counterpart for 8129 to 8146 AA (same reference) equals 8135.59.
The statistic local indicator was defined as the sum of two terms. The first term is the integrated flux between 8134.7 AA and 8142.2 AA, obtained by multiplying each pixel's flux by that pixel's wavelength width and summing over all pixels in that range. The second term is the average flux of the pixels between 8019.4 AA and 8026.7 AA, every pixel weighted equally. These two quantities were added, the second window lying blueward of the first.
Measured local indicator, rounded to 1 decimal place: 15.8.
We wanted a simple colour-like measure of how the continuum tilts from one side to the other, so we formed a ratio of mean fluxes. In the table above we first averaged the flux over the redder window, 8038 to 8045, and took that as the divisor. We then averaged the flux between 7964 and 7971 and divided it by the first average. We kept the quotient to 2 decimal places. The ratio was 1.03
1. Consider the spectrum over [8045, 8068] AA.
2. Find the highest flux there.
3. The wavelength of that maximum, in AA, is 8062.86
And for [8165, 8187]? 8167.50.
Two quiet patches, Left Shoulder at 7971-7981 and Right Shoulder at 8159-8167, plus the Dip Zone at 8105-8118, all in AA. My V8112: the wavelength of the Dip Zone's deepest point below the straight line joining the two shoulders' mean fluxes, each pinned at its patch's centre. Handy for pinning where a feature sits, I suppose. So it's 8105.68 AA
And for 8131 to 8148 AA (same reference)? 8131.85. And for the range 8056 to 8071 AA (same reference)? 8070.29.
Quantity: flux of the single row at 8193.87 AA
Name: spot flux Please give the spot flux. 1.8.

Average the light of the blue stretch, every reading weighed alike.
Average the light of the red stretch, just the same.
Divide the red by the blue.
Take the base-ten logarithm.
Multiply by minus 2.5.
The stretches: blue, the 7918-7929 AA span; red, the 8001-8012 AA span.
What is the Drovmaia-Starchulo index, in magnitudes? 0.003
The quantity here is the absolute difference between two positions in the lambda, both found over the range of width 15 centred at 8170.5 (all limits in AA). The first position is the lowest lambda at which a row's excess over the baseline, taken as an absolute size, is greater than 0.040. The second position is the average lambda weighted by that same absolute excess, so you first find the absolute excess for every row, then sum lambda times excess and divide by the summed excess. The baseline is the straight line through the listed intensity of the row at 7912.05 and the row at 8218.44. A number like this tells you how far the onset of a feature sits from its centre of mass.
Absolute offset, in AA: 6.5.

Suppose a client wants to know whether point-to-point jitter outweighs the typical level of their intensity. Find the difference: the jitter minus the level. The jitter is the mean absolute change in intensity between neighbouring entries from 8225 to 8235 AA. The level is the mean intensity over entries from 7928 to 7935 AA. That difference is -1.79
